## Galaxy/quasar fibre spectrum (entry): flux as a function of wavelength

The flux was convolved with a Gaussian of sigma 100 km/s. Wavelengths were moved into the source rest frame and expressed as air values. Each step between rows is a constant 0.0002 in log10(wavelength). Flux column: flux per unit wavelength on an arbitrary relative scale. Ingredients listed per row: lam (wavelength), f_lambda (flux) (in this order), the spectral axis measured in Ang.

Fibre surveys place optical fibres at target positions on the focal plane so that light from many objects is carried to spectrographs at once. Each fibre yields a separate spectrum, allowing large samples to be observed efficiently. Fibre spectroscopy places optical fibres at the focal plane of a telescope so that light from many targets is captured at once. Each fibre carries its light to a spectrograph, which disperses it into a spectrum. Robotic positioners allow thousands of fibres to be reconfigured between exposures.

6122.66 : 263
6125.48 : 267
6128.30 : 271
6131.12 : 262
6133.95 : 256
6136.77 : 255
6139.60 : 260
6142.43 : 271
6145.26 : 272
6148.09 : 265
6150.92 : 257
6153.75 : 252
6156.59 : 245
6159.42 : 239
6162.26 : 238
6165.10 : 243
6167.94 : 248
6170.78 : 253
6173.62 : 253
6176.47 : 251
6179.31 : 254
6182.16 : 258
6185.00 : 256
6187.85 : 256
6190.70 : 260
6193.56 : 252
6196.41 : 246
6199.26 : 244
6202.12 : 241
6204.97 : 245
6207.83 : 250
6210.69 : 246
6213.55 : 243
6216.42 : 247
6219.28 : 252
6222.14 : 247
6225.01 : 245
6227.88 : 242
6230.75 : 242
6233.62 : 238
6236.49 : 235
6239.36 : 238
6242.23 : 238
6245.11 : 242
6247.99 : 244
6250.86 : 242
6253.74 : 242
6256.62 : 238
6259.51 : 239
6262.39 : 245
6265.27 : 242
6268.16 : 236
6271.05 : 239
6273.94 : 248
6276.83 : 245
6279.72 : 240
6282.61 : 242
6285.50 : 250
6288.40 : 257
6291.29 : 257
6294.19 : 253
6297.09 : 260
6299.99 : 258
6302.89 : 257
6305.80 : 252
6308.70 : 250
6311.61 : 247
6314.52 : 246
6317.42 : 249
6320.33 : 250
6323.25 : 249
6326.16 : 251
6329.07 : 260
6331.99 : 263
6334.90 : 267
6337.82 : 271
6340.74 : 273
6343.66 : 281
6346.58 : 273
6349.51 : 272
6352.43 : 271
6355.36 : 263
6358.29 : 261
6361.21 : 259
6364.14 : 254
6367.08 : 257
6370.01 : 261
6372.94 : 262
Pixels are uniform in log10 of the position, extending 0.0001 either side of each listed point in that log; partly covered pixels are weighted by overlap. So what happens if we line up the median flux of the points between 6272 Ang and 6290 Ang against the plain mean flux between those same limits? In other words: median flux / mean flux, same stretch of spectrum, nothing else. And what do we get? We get 1.00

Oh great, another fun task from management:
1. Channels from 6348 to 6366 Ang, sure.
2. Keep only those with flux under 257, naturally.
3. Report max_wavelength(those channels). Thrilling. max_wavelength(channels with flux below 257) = 6364.14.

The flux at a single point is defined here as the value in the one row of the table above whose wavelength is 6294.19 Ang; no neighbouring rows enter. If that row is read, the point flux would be 253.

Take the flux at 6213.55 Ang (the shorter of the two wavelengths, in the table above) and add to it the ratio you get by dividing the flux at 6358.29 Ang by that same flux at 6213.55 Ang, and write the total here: 244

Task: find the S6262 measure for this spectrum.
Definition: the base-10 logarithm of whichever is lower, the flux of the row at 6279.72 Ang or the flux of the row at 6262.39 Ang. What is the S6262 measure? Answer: 2.38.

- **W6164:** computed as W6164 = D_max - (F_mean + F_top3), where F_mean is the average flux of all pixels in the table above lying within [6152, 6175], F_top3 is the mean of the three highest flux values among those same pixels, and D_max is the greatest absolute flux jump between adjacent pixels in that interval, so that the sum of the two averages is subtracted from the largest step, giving -492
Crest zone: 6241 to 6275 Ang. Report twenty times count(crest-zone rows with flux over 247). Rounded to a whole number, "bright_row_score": 20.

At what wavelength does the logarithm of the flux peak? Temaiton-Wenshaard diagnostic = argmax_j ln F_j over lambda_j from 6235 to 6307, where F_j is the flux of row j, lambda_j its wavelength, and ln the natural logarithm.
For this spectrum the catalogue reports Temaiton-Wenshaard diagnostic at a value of 6297.09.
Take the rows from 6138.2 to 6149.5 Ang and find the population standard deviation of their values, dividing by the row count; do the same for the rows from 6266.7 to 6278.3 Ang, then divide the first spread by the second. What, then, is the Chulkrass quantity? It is 1.02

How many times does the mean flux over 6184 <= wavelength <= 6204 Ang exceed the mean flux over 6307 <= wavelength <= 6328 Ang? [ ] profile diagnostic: 1.01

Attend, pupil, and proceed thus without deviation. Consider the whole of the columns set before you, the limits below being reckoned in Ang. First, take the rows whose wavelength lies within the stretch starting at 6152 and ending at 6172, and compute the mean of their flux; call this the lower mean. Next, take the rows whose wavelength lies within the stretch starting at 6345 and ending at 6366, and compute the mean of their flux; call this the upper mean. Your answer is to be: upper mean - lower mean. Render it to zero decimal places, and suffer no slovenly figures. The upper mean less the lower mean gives 19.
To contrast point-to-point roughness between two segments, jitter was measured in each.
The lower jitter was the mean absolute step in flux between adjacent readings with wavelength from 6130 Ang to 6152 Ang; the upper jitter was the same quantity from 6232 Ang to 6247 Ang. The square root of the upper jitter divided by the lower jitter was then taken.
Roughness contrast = 0.67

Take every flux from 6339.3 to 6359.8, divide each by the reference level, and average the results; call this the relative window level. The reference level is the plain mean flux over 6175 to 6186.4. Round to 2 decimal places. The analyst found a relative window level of 1.06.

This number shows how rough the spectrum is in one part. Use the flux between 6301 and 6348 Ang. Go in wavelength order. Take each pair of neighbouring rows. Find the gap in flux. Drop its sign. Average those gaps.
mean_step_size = 3.7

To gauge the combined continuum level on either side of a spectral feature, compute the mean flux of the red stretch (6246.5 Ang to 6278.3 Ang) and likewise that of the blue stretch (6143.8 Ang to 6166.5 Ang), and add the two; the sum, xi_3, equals 493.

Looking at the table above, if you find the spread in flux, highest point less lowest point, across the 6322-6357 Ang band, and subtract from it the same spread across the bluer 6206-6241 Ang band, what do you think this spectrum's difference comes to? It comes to 15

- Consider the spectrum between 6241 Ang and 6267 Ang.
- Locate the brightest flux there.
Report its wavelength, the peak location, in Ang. 6262.39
